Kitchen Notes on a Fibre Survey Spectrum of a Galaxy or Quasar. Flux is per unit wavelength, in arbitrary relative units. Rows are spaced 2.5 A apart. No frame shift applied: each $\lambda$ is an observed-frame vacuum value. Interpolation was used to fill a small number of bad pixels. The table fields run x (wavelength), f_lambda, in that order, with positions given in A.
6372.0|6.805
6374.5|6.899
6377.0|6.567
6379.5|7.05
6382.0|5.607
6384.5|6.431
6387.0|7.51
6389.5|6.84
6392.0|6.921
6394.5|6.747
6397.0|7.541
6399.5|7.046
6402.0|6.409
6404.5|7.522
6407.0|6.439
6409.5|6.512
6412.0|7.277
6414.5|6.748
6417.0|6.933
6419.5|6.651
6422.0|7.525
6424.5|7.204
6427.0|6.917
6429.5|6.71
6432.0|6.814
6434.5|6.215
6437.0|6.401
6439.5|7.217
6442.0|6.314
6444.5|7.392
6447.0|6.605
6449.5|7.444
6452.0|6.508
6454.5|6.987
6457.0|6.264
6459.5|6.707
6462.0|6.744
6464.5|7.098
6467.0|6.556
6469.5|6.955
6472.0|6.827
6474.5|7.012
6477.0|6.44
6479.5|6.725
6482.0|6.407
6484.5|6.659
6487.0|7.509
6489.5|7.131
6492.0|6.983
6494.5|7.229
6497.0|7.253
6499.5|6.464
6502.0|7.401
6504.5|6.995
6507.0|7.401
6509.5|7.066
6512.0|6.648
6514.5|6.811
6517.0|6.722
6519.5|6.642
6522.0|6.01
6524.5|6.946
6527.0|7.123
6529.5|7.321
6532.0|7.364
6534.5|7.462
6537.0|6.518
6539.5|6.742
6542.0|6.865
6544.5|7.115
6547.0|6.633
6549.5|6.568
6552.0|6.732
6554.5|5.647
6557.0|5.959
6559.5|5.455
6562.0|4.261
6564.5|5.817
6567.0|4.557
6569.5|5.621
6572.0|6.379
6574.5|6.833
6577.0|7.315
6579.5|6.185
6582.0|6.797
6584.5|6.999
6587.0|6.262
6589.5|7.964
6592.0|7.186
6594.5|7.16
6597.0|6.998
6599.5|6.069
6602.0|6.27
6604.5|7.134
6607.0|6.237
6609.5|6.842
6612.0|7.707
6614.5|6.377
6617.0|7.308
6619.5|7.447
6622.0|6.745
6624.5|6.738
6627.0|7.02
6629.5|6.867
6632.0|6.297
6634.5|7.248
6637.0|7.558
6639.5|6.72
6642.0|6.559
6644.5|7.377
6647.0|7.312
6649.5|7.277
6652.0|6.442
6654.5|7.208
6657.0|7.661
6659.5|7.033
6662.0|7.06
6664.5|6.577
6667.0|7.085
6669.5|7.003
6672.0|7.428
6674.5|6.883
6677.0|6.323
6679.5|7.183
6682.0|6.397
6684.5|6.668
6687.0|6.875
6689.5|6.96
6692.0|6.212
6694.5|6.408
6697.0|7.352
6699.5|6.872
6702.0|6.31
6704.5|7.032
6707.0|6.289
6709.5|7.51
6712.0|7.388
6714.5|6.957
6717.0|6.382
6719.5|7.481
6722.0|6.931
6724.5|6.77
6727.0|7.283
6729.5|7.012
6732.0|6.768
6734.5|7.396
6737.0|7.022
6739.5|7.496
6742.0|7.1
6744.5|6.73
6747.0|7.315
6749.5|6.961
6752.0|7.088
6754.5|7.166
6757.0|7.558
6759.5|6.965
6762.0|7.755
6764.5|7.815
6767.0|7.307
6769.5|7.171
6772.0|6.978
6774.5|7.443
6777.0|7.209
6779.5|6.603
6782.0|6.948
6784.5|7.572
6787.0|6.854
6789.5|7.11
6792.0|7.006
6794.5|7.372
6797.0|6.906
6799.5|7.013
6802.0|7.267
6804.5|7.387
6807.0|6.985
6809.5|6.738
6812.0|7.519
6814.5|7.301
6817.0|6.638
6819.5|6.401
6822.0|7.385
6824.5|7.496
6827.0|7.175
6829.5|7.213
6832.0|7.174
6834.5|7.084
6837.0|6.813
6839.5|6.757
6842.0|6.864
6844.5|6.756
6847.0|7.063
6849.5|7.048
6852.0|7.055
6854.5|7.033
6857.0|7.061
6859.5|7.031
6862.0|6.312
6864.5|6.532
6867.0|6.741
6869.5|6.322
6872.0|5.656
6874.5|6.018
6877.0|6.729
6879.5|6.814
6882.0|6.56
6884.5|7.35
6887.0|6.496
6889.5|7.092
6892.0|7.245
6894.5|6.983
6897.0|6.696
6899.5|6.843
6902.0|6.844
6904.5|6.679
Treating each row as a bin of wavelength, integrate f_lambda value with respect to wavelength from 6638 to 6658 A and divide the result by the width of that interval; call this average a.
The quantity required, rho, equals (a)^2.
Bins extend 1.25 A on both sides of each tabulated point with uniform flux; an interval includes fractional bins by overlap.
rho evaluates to 50.0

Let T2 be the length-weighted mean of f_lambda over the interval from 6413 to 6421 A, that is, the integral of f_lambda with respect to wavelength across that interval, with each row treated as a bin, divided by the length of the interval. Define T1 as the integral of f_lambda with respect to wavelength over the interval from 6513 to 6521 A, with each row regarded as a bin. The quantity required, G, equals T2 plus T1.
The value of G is 60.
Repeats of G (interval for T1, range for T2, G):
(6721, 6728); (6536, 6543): 56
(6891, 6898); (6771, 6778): 56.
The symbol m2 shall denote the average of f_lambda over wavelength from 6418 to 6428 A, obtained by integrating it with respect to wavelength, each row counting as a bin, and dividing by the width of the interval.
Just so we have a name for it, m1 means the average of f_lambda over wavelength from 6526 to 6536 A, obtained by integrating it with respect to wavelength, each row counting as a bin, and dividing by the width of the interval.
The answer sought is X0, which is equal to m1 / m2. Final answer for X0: 1.03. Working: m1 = 7.3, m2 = 7.07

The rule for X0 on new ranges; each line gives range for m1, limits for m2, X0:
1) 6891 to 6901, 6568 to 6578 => 1.07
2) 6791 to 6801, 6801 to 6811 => 1.00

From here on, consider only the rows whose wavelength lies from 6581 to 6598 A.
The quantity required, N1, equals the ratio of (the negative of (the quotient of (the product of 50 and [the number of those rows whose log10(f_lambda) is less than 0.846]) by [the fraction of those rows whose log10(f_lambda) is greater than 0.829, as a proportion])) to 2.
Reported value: -117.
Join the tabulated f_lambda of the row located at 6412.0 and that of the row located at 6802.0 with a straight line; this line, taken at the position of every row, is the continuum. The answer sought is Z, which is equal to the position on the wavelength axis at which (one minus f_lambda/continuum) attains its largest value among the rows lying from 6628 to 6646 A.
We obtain 6632.0 A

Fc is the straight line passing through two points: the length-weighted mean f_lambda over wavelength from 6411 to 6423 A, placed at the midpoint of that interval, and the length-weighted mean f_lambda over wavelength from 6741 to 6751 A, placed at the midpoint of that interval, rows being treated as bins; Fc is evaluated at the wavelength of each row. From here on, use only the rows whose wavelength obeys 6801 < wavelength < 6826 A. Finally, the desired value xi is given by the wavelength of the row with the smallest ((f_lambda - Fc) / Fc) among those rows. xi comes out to 6819.5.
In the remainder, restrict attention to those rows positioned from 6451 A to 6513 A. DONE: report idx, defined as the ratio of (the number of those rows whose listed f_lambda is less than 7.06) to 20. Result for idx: 0.85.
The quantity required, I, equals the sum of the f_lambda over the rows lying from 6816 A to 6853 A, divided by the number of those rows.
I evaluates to 6.99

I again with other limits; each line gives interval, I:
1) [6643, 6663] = 7.17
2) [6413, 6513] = 6.88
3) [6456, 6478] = 6.73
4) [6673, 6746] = 6.90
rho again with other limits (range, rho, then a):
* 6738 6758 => 51.4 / 7.17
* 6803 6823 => 49.6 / 7.04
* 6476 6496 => 47.5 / 6.90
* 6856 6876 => 41.7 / 6.45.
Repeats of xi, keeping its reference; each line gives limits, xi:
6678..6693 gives 6692.0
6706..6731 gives 6707.0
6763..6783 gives 6779.5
